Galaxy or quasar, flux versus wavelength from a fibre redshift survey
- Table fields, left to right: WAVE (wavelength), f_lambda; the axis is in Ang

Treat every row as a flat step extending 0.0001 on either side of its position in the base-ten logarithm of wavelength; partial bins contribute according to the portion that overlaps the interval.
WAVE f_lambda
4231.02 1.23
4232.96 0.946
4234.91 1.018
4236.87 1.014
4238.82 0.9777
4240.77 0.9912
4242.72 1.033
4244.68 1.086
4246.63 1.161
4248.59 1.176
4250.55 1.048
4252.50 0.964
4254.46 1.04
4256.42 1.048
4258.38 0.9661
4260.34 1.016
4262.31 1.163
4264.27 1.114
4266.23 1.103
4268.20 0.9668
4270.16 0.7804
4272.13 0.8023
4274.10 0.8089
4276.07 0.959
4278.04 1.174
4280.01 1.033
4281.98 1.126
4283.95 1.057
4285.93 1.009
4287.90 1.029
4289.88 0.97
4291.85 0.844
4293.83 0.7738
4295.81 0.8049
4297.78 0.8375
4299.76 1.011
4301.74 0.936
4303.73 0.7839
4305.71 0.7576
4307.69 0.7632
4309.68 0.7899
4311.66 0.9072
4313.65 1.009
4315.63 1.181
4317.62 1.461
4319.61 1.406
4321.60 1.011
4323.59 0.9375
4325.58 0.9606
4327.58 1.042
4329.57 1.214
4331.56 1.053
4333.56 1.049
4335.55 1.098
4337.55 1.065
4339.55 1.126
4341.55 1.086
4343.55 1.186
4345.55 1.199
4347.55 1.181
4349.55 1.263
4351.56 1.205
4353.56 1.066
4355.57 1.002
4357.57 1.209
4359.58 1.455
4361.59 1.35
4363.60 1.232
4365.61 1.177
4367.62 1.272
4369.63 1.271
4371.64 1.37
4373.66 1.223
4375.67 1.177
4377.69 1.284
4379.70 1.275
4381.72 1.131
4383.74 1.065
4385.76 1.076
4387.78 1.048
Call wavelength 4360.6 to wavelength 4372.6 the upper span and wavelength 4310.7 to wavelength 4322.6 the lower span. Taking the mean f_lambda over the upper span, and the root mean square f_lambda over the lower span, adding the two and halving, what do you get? 1.23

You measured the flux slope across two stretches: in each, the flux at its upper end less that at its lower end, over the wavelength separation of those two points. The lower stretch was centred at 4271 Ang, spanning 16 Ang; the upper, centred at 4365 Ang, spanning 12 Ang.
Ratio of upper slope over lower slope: -4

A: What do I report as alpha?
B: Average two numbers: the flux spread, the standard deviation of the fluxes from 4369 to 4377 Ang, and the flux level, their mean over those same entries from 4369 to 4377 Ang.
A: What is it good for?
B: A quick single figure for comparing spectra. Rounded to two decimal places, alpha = 0.67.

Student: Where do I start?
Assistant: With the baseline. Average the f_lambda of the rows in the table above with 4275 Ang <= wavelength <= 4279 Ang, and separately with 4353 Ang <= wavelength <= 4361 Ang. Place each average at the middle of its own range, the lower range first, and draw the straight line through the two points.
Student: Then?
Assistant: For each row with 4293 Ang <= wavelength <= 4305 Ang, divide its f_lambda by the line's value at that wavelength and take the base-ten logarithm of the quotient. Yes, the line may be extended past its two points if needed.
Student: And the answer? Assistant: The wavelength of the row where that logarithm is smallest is 4303.73 Ang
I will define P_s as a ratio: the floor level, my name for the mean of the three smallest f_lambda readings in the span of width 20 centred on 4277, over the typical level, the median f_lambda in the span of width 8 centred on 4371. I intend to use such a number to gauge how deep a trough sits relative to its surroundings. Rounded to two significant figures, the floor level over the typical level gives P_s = 0.63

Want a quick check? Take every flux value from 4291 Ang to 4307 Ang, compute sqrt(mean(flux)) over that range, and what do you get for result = 0.92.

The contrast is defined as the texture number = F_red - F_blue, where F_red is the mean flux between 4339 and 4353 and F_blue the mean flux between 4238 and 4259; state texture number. 0.13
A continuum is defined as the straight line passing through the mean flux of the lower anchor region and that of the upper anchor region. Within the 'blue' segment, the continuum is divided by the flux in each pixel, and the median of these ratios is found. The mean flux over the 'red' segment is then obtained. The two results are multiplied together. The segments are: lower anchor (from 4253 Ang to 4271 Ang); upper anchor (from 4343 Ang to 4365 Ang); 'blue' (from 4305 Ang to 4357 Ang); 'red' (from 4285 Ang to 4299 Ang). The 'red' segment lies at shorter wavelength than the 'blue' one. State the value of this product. 0.99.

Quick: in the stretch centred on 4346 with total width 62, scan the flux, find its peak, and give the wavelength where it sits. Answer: 4317.62 Ang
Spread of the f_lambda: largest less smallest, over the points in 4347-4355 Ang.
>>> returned 0.20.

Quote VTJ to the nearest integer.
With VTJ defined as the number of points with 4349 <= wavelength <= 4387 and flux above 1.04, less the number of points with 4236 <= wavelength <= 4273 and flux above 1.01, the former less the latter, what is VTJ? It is 6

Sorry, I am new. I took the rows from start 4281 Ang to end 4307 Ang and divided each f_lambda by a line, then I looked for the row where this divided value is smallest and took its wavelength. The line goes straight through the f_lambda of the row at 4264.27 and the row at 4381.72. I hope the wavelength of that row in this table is 4305.71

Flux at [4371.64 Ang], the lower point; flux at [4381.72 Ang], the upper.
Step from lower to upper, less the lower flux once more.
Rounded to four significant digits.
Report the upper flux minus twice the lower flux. -1.609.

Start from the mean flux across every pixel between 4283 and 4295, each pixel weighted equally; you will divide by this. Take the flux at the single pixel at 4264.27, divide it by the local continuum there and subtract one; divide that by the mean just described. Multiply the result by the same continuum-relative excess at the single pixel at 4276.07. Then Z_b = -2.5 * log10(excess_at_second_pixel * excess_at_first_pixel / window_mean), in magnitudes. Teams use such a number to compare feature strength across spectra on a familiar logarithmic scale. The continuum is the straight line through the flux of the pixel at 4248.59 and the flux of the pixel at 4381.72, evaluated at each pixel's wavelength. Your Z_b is 5.10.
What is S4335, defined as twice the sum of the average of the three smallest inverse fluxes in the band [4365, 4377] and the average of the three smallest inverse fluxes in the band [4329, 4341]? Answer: 3.28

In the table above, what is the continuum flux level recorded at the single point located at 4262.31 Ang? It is 1.163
